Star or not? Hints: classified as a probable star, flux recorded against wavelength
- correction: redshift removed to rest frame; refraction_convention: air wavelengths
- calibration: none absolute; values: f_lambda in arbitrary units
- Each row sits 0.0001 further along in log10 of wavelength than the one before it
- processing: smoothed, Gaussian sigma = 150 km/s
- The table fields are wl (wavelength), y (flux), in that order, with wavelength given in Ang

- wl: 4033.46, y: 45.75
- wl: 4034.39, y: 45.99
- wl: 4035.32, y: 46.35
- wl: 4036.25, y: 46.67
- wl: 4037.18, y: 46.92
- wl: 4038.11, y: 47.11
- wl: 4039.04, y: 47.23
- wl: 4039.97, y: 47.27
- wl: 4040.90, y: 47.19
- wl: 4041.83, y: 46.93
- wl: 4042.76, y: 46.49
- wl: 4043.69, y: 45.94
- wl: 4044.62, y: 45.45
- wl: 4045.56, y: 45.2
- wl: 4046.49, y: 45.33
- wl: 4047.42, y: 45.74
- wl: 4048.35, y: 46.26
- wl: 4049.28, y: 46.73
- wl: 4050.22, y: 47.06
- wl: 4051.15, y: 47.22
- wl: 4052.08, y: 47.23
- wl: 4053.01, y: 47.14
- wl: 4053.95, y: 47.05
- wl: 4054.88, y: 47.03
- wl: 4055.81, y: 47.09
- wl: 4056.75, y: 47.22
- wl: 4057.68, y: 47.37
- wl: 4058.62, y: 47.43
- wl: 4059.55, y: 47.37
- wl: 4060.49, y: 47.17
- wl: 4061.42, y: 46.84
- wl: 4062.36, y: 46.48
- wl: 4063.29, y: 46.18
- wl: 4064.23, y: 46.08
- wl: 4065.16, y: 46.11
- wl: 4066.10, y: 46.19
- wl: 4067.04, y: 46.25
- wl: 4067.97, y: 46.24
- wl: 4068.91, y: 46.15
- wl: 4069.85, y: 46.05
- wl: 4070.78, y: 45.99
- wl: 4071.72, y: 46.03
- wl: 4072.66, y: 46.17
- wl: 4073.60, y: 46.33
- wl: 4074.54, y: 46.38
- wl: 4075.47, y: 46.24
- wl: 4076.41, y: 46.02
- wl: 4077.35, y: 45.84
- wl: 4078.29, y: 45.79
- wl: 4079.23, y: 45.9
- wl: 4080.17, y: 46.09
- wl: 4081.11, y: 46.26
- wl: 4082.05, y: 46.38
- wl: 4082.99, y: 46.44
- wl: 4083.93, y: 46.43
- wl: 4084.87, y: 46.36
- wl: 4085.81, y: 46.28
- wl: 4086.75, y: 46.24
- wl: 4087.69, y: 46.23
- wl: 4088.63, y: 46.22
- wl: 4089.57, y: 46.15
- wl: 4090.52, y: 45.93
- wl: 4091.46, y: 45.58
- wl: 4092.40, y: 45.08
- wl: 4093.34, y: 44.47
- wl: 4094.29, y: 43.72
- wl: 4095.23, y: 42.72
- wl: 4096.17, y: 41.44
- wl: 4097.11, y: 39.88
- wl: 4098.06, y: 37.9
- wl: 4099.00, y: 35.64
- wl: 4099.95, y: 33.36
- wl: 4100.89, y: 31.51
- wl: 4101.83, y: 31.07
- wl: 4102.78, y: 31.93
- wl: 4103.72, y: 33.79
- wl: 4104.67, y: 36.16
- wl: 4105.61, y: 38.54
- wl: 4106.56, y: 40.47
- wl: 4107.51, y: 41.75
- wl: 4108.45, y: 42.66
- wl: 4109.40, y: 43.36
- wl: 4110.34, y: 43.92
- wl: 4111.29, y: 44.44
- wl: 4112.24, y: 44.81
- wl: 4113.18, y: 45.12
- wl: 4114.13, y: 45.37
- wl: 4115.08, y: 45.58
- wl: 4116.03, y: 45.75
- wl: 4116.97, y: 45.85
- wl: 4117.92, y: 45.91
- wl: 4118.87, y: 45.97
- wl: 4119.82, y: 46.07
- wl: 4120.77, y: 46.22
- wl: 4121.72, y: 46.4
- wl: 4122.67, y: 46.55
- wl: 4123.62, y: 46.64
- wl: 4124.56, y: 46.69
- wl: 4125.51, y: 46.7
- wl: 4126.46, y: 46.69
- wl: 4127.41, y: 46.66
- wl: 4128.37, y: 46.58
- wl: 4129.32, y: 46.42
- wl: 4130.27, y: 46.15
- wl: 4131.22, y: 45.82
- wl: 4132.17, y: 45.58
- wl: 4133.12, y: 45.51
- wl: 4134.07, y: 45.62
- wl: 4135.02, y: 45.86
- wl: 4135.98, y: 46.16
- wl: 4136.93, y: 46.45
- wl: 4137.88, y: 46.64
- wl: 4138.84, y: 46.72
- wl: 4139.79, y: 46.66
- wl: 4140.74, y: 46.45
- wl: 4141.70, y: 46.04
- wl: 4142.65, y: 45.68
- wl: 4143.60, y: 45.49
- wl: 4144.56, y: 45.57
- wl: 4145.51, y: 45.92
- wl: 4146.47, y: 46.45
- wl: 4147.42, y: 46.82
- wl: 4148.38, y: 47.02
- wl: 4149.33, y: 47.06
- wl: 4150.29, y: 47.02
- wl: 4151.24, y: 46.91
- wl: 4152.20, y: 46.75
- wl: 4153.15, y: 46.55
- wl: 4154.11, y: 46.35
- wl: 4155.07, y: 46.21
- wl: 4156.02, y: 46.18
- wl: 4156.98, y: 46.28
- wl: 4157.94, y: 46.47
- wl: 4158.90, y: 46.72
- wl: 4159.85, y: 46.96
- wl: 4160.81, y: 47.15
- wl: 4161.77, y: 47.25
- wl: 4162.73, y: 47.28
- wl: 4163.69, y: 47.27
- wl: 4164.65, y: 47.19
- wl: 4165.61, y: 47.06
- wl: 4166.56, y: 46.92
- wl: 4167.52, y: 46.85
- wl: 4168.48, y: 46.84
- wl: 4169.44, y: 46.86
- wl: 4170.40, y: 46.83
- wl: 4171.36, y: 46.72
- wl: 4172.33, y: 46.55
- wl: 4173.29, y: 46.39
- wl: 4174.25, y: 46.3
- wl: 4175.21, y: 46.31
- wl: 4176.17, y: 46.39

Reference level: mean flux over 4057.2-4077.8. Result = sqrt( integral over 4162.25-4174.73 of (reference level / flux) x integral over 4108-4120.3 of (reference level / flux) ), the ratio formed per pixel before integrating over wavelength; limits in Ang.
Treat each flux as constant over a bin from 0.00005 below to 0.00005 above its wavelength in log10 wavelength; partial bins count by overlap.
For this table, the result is 12.5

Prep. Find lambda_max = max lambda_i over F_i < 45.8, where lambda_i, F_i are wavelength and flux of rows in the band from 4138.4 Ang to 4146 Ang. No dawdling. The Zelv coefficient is 4144.56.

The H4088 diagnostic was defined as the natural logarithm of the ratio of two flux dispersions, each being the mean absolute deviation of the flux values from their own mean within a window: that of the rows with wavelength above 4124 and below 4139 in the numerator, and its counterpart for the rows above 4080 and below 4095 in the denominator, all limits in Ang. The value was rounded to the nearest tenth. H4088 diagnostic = -0.4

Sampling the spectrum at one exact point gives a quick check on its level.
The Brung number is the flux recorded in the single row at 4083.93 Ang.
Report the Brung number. 46.43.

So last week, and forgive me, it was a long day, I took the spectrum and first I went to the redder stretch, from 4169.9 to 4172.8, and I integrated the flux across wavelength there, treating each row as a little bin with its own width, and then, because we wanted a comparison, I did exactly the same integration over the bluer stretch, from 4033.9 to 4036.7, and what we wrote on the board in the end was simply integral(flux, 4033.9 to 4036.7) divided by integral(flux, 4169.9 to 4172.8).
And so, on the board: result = 0.96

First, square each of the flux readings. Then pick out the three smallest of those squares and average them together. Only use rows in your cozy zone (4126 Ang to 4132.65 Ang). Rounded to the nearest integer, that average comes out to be 2102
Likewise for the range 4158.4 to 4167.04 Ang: 2196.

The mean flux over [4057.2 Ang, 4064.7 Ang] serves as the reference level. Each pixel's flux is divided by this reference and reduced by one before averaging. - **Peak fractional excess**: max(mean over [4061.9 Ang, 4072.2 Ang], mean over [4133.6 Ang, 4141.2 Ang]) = -0.012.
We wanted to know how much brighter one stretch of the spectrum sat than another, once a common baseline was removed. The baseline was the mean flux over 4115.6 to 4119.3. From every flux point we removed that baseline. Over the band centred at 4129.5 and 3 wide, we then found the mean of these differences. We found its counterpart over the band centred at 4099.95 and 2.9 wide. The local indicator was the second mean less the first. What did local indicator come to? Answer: -13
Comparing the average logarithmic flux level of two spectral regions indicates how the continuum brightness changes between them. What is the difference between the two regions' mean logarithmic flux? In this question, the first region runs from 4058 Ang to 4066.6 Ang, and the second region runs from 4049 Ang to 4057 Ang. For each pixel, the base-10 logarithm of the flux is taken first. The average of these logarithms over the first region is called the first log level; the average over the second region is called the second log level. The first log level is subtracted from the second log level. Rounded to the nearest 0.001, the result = 0.004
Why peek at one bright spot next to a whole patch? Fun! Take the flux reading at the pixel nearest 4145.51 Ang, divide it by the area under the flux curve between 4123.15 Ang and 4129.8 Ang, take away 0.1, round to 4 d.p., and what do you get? 0.0481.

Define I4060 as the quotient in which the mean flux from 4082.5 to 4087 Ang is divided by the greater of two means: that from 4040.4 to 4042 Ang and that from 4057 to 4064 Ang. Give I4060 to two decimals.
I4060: 0.98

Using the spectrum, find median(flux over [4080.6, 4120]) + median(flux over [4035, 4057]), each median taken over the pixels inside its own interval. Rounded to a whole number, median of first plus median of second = 92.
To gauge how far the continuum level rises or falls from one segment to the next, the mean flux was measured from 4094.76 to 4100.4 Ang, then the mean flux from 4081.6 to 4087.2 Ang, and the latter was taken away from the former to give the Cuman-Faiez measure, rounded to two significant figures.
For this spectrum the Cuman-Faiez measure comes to -7.9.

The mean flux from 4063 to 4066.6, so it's 46.1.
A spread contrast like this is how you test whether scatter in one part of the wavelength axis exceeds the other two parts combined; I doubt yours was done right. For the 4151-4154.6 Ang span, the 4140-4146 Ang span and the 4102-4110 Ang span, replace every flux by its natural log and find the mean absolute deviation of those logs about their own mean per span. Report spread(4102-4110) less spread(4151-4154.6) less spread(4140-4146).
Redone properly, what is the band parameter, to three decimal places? 0.082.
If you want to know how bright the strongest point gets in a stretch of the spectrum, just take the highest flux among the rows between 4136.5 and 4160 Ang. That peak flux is 47.06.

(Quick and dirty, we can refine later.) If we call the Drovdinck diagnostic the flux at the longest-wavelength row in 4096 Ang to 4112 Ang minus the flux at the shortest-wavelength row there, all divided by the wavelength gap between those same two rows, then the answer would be 0.20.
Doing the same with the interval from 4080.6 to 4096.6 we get -0.32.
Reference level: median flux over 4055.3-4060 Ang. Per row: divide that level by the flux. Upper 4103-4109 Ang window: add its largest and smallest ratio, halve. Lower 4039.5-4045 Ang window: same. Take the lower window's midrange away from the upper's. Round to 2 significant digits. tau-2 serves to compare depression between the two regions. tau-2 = 0.23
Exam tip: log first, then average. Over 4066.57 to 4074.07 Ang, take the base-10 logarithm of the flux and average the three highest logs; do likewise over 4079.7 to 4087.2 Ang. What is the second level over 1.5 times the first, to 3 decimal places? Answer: 0.667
